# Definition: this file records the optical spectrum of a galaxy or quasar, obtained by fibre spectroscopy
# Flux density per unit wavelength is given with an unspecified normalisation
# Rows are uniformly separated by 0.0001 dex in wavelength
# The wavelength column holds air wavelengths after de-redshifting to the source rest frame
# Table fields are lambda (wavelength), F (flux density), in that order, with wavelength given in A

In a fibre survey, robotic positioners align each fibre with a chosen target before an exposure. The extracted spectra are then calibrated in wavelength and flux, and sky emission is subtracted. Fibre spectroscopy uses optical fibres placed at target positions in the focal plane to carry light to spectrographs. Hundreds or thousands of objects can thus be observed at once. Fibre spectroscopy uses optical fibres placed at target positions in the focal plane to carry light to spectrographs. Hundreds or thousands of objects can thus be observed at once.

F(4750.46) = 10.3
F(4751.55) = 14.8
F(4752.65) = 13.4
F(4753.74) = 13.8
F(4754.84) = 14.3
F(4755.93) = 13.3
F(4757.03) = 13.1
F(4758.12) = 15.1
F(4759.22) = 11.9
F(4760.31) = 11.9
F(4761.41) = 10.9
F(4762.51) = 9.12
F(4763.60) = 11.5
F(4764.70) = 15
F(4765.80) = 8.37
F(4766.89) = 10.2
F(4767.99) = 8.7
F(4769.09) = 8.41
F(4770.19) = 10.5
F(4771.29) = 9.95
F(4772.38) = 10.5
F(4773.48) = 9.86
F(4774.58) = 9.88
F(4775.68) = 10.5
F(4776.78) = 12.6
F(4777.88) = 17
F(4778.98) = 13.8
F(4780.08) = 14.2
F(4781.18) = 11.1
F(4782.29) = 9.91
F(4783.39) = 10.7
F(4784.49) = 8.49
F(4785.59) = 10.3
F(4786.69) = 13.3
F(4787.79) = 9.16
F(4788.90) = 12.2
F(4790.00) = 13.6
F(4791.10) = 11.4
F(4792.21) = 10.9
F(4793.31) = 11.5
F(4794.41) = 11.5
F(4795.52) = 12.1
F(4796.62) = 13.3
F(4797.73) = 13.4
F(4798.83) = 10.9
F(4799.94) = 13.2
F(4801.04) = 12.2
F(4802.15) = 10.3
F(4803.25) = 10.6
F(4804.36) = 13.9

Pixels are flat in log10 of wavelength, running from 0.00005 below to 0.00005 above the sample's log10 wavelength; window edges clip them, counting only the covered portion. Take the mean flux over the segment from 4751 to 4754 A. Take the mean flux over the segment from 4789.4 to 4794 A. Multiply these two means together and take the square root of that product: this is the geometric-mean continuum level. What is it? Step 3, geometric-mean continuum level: 12.9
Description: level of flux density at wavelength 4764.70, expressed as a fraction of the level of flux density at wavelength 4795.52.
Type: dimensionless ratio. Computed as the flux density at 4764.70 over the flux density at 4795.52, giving 1.2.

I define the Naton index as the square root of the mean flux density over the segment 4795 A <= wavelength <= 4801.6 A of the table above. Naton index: 3.54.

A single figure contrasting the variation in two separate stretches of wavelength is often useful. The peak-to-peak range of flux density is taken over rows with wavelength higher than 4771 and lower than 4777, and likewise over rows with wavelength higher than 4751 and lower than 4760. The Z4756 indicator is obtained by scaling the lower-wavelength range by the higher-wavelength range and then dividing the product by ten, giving 0.88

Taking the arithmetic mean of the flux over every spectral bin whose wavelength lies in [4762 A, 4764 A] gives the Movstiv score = 10.3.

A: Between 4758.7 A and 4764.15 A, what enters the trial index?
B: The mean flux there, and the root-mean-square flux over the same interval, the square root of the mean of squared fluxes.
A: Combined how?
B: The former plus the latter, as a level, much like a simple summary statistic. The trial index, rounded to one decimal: 22.2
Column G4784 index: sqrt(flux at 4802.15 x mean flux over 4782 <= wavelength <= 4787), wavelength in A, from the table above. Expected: 10.4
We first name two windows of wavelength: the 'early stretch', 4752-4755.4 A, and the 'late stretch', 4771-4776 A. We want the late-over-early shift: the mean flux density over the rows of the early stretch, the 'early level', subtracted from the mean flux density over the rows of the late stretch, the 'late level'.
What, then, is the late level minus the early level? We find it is -3.7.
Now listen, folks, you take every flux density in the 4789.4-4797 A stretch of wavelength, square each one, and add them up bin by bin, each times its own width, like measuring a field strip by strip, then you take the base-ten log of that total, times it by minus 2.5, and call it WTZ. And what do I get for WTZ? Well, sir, -7.6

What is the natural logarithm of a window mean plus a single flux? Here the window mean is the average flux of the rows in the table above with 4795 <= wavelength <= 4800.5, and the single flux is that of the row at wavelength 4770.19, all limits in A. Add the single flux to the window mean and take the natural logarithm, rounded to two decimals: 3.14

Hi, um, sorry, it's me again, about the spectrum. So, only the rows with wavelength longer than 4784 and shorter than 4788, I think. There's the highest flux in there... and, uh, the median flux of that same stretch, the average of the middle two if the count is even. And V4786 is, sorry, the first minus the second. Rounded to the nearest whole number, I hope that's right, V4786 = 4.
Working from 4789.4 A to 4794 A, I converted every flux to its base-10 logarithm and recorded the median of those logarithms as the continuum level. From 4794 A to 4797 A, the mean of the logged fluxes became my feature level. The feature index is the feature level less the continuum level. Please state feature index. 0.03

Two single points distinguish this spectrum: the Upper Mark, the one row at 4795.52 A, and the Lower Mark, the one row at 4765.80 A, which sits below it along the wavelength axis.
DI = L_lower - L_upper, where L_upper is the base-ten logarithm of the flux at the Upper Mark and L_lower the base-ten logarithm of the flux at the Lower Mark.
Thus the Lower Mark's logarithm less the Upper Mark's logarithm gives -0.16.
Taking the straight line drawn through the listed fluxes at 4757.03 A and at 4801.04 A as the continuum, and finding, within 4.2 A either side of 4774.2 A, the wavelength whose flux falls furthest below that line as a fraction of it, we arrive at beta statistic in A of 4773.48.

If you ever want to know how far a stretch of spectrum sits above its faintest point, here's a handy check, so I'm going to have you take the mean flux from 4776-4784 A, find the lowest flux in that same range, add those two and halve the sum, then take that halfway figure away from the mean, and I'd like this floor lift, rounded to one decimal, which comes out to 1.4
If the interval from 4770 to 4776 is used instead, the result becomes 0.2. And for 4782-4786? 0.7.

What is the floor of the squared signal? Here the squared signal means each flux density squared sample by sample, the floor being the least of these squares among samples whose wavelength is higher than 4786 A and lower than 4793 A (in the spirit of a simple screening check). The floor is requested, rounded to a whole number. 84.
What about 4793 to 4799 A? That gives 119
